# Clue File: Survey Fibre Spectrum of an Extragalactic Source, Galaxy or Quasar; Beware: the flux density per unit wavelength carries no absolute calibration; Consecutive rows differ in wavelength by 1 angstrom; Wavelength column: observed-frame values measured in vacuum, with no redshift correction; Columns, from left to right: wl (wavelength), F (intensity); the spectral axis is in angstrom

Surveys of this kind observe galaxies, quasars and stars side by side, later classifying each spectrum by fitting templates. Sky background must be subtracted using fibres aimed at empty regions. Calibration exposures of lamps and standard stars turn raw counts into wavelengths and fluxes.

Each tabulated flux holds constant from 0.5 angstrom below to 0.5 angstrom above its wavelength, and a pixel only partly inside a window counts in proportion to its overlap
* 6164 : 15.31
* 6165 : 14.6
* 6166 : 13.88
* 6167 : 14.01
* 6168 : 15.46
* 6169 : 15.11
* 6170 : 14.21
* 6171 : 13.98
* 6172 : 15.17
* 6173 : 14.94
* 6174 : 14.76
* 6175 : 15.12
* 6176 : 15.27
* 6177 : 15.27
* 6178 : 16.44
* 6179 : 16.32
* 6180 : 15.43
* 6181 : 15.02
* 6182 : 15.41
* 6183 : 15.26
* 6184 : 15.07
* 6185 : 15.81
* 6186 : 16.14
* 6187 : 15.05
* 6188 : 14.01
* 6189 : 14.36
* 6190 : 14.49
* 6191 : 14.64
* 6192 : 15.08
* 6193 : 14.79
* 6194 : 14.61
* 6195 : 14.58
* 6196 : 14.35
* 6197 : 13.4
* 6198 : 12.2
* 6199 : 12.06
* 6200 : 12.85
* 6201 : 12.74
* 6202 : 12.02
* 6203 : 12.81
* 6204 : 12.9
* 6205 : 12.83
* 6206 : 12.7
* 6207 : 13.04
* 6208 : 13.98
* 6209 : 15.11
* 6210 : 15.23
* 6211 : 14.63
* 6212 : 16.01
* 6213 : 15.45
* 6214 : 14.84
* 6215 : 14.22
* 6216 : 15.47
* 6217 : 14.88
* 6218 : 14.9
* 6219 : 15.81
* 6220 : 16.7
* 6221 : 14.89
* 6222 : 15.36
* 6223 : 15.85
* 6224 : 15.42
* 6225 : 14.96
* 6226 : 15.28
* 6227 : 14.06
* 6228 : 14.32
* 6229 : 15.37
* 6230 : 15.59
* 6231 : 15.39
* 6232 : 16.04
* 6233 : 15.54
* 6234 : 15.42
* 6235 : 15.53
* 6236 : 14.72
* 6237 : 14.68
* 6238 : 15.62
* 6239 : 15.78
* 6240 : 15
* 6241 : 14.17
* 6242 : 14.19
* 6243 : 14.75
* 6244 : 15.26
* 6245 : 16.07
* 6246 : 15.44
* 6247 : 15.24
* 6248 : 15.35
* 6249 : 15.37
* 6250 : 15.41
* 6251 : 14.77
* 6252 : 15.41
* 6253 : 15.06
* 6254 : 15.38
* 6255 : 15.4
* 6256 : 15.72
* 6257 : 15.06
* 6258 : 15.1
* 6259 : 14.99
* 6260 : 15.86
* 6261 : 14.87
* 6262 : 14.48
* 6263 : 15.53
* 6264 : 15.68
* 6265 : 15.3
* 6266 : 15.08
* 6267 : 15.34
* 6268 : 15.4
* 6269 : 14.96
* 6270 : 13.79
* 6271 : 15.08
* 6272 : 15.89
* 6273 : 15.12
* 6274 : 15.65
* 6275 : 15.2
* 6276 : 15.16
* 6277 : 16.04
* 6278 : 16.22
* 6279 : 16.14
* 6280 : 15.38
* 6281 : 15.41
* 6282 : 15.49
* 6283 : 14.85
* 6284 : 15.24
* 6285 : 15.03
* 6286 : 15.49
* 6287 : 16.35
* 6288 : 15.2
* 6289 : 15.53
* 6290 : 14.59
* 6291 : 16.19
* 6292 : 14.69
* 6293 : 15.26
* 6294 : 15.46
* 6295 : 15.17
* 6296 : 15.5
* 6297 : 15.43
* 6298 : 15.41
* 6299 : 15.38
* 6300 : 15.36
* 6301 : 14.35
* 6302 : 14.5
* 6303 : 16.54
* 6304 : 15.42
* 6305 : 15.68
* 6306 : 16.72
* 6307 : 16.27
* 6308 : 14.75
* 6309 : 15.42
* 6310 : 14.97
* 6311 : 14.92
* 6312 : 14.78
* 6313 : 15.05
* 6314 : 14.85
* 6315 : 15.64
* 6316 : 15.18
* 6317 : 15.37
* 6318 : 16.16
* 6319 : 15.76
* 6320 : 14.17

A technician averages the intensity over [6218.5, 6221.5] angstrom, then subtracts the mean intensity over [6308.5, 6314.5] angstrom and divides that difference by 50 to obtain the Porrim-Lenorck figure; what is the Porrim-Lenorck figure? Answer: 0.016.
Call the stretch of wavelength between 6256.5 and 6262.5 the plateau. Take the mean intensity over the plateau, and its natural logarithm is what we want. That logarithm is 2.712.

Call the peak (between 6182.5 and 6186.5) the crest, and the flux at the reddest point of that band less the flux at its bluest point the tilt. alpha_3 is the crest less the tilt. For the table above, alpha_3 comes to 15.3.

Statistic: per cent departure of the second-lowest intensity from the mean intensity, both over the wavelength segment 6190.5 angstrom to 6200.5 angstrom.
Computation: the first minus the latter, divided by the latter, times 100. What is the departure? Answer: -12.0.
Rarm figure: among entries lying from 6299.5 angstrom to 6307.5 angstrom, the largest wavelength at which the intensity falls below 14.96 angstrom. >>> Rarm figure 6302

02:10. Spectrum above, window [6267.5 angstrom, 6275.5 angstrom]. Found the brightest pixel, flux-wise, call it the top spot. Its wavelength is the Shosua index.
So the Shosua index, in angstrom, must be 6272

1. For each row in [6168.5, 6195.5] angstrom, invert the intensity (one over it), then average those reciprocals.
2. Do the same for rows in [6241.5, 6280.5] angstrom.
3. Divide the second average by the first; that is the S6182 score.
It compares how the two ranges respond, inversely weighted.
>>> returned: 0.98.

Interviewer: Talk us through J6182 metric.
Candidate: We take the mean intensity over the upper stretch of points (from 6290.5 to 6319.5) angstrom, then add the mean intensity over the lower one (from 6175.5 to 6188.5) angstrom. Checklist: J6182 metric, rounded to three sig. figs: 30.8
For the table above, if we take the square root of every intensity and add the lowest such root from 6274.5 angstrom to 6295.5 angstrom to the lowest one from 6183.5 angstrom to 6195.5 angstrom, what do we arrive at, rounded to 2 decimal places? 7.56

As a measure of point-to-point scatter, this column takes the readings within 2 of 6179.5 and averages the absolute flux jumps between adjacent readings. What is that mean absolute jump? 0.47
